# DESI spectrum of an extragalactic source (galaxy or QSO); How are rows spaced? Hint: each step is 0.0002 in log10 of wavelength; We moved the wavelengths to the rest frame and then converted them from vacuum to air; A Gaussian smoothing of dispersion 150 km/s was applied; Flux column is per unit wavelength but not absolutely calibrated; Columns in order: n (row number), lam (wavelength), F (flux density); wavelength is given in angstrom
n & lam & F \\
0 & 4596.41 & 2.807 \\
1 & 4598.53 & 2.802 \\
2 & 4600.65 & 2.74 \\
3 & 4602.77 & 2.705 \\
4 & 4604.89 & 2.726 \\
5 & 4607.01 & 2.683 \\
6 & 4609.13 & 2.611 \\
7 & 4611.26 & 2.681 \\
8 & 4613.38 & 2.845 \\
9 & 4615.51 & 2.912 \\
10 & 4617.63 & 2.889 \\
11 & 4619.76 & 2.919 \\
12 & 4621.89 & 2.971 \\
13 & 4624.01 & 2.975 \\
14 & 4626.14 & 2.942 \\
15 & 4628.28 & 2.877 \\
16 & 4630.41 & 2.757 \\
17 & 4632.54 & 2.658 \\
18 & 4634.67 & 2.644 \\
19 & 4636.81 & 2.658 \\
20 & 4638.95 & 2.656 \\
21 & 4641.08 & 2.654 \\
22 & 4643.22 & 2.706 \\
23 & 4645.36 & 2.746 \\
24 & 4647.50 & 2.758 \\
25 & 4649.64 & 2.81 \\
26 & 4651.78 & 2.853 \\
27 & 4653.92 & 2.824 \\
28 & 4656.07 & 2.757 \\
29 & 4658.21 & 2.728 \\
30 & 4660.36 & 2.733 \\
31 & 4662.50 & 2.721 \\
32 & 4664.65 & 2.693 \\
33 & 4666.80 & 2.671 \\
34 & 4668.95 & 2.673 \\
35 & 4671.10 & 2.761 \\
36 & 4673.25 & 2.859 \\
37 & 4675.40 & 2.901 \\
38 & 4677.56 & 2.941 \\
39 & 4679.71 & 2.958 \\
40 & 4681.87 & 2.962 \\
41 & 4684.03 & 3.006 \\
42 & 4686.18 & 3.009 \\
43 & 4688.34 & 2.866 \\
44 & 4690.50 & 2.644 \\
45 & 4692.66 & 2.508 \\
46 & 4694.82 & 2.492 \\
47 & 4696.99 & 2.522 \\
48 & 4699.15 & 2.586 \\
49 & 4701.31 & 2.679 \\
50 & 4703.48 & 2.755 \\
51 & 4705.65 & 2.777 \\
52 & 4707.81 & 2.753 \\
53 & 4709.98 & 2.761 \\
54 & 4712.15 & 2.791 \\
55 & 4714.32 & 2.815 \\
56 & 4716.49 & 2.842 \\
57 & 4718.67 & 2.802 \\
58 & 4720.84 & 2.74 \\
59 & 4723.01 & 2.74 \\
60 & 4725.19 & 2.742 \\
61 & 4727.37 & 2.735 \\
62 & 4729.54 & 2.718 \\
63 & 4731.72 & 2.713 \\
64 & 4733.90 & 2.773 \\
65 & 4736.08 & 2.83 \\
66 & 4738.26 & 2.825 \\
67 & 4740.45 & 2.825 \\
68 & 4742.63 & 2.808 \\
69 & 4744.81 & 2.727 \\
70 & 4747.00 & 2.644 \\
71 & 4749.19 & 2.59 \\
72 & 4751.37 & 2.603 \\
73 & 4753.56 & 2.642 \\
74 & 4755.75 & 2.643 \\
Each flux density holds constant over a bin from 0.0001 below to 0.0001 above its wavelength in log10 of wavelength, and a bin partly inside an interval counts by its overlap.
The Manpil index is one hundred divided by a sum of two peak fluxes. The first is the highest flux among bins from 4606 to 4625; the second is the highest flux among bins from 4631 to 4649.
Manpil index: 17.4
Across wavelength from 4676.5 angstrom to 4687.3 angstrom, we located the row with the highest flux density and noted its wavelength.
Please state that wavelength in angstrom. 4686.18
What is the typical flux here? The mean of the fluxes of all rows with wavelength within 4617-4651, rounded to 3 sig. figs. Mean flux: 2.79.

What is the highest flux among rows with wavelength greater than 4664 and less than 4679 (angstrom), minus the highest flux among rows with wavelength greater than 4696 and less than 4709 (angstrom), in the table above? 0.16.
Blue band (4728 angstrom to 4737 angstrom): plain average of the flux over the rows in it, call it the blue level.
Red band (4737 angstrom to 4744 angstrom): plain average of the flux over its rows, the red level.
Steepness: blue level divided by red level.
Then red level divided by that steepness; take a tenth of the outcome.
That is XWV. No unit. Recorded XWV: 0.288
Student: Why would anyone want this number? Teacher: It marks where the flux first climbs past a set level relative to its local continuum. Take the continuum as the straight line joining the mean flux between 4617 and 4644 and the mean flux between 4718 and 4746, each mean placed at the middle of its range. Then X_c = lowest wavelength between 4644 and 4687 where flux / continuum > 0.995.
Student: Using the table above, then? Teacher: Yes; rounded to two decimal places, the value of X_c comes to 4649.64 angstrom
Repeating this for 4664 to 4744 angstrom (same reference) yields 4673.25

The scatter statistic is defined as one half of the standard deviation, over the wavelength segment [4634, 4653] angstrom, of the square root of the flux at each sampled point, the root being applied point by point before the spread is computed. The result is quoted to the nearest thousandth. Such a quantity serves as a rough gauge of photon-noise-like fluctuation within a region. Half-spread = 0.011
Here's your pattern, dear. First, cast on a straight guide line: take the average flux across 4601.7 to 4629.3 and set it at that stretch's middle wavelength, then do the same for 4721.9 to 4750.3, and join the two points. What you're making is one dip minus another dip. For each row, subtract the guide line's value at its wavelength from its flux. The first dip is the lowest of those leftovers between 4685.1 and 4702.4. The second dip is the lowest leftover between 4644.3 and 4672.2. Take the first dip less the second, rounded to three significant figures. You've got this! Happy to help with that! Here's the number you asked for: -0.160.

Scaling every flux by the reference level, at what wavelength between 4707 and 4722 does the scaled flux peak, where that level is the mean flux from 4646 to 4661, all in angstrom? 4716.49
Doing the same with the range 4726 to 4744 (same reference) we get 4736.08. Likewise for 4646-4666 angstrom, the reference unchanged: 4651.78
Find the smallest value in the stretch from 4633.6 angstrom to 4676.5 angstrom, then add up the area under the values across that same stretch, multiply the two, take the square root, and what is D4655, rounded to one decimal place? 17.6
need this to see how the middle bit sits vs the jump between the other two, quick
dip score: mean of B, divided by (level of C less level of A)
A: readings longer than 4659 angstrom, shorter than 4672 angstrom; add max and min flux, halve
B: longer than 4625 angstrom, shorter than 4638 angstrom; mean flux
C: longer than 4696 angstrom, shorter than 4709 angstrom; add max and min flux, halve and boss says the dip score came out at -41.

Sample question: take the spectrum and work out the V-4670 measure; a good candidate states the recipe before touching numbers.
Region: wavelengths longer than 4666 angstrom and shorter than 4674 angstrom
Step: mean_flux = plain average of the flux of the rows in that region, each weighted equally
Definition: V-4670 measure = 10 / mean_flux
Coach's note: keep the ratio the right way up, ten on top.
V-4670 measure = 3.65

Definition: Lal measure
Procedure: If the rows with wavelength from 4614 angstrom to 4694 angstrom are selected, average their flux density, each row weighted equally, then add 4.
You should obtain 6.80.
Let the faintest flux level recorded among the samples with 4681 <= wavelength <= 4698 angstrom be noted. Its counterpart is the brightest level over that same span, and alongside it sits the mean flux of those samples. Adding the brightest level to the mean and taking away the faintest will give 3.27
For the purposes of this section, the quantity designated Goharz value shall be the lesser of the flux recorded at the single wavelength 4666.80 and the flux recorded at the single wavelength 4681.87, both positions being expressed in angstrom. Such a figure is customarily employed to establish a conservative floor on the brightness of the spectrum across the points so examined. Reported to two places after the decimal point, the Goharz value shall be 2.67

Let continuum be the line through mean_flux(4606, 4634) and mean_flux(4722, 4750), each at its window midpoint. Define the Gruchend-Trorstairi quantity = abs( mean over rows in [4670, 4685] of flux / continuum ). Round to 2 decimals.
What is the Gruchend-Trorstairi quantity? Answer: 1.05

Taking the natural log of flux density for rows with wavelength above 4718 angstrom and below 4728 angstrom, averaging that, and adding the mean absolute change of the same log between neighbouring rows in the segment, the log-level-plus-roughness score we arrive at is 1.02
